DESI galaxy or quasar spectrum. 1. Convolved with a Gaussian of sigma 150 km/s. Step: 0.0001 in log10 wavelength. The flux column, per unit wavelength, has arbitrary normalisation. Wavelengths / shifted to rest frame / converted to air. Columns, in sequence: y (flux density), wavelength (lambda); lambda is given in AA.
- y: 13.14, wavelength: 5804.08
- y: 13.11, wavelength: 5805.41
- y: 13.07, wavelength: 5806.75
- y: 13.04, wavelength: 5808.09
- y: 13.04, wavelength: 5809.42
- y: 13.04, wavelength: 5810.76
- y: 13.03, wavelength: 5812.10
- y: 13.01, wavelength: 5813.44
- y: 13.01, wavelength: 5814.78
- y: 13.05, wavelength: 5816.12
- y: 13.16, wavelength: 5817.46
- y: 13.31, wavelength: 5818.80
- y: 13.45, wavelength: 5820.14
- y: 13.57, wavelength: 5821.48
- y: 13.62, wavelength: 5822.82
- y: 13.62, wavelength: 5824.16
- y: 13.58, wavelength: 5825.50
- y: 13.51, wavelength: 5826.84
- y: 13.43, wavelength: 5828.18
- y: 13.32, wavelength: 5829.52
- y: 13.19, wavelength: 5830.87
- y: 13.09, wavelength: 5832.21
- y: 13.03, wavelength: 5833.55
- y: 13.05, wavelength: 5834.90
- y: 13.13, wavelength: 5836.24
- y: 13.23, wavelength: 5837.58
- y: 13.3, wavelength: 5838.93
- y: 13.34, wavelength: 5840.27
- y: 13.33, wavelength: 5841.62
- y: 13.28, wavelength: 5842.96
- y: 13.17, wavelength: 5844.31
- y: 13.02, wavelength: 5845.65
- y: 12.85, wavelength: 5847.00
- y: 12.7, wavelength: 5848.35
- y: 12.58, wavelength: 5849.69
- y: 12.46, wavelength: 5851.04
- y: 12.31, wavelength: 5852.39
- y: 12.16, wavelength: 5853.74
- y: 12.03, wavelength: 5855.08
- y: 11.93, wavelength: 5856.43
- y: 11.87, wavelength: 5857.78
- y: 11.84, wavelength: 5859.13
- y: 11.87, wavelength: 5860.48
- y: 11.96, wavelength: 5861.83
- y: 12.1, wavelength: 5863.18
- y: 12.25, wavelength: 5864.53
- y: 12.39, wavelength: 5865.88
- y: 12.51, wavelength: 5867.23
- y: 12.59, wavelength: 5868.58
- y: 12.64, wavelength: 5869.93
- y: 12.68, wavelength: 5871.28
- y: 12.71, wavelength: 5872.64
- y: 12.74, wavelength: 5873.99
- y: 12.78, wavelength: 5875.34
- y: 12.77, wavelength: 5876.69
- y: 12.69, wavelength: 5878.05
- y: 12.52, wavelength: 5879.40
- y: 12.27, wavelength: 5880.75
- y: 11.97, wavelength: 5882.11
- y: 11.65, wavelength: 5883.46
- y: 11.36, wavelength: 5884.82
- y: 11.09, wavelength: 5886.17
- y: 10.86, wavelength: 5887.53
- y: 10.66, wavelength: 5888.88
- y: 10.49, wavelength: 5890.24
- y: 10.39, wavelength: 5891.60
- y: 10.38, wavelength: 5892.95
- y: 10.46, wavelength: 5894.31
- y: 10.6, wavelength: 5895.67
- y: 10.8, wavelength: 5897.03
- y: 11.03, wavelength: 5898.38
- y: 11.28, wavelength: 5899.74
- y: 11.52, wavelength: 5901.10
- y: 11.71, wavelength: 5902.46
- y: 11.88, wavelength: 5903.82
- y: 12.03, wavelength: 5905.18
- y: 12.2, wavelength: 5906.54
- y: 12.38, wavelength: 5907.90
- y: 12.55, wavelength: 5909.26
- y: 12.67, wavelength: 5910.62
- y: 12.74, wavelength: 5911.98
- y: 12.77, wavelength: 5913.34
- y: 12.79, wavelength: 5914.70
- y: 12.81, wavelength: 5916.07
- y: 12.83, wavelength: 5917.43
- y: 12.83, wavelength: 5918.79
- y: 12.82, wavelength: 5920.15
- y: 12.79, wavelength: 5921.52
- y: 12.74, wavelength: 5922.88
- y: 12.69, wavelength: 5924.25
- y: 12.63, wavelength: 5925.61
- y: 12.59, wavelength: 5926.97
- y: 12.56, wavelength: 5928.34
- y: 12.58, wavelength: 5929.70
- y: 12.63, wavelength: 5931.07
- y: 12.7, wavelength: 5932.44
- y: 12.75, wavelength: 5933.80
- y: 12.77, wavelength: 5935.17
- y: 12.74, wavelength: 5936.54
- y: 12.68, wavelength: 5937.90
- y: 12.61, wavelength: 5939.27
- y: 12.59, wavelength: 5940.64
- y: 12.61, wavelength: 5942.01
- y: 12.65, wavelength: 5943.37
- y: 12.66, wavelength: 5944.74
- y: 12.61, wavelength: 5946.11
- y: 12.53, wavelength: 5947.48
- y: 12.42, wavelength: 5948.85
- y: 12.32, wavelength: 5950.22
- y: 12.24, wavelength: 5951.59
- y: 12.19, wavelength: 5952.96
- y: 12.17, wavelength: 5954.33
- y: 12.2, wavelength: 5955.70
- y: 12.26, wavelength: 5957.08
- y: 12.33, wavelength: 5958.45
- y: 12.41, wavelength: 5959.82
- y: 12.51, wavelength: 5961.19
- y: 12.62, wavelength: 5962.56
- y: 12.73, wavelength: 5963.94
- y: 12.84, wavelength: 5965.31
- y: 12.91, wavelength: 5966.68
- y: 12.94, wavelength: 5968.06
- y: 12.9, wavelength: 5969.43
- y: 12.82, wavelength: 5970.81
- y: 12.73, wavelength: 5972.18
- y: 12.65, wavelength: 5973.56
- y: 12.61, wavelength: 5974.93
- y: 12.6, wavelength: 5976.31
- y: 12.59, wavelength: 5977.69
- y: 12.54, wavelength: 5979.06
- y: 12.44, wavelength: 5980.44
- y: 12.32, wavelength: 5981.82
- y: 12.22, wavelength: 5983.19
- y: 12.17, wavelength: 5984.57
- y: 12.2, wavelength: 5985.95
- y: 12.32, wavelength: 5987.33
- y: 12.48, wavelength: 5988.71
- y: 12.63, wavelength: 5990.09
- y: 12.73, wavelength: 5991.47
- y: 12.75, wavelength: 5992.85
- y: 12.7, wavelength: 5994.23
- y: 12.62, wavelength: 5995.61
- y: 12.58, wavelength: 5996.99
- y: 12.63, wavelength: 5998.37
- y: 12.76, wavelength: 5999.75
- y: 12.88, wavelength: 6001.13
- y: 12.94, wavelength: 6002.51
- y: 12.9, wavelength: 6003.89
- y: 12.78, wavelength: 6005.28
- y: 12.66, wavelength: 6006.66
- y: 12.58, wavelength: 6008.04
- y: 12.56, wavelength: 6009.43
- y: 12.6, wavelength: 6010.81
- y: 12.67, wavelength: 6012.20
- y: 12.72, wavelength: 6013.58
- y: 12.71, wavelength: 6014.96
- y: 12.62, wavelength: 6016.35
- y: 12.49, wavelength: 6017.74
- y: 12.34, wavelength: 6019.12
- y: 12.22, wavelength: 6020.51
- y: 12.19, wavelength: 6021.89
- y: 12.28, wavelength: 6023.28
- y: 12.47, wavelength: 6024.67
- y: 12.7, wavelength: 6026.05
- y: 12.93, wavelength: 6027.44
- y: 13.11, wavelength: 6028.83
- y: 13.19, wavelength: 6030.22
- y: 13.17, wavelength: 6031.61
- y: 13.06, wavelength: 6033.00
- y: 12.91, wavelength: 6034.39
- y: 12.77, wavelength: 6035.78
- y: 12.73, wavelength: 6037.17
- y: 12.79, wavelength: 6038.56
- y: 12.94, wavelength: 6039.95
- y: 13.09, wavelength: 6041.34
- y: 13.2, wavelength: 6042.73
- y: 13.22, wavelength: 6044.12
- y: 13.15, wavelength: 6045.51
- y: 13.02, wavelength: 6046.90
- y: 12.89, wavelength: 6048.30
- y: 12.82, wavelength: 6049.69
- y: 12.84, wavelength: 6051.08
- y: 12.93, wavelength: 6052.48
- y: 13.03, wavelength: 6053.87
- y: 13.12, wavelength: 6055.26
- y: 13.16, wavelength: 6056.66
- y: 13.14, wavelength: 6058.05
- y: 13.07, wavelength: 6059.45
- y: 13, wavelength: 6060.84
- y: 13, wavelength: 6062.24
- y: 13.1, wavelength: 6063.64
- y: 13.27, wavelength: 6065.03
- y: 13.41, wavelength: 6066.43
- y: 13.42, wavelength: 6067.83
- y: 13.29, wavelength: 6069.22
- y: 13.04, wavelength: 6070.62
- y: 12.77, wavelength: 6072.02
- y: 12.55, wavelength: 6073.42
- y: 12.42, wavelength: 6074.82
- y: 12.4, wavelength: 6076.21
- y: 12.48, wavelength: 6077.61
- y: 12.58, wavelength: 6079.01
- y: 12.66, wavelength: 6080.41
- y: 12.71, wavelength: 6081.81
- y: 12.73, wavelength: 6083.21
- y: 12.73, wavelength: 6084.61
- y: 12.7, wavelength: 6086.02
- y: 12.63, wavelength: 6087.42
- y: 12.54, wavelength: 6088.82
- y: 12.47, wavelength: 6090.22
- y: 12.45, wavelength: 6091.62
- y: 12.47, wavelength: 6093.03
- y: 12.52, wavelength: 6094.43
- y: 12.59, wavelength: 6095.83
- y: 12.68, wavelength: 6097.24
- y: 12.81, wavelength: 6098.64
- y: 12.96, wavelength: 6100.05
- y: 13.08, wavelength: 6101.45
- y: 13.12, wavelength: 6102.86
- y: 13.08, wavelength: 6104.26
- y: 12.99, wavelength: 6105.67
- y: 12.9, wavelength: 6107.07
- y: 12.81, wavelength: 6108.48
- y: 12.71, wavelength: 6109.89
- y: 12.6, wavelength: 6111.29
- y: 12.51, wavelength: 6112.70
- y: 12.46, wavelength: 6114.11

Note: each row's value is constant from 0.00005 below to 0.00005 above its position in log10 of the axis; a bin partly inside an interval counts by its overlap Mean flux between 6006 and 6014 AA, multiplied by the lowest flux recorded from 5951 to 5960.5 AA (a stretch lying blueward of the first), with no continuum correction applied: 154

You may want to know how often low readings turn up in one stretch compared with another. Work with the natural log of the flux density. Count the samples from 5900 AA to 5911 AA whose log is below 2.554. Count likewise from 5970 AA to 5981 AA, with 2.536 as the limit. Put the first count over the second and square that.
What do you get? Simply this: 2.6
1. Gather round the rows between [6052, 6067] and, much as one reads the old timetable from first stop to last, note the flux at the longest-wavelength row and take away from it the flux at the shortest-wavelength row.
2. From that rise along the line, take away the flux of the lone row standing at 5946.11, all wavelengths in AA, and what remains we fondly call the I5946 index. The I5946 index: -12.1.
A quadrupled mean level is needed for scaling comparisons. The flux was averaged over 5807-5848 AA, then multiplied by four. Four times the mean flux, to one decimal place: 52.9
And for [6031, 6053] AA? 51.9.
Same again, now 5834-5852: 52.1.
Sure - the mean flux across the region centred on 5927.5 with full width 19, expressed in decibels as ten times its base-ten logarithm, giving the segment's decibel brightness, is 11.0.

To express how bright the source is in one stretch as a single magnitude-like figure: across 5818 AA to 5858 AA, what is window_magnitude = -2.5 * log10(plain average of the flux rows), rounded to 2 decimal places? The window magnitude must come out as -2.79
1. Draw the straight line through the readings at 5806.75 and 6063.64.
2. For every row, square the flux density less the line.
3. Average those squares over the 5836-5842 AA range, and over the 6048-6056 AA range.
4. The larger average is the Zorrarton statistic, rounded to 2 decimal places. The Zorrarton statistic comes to 0.04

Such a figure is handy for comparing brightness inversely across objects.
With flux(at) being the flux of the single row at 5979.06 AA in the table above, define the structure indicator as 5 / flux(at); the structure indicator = 0.399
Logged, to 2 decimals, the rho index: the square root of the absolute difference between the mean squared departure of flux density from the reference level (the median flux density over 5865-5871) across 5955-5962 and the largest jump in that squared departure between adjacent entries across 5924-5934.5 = 0.19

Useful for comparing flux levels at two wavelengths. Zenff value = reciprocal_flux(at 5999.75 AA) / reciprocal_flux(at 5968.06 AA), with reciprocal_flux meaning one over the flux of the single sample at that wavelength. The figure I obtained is 1.01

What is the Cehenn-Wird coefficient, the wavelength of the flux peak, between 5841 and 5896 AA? 5841.62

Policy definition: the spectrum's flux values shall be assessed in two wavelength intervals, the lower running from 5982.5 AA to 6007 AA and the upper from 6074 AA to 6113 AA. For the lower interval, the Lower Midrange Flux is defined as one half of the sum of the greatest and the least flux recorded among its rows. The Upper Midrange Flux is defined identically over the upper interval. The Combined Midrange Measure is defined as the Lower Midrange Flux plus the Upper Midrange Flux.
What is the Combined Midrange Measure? 25.3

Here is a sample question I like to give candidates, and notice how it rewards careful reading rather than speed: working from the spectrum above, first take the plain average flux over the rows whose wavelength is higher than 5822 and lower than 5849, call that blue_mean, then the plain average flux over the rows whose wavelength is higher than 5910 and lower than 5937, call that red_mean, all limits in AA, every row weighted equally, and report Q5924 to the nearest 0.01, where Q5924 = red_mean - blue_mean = -0.52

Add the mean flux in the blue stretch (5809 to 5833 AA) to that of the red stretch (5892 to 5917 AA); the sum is 25.09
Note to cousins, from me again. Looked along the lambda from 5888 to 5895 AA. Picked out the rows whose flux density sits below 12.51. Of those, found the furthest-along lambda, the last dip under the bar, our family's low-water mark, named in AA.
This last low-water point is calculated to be 5894.31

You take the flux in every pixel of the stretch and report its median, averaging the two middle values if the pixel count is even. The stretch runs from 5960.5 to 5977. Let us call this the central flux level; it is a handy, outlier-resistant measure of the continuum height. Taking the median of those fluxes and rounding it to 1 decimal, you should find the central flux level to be 12.7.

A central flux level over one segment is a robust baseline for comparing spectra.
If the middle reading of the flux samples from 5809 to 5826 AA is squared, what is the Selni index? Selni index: 173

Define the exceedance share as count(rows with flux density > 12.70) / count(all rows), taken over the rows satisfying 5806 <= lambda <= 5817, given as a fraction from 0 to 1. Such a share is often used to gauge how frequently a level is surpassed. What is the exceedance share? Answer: 1.0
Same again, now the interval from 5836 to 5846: 1.0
